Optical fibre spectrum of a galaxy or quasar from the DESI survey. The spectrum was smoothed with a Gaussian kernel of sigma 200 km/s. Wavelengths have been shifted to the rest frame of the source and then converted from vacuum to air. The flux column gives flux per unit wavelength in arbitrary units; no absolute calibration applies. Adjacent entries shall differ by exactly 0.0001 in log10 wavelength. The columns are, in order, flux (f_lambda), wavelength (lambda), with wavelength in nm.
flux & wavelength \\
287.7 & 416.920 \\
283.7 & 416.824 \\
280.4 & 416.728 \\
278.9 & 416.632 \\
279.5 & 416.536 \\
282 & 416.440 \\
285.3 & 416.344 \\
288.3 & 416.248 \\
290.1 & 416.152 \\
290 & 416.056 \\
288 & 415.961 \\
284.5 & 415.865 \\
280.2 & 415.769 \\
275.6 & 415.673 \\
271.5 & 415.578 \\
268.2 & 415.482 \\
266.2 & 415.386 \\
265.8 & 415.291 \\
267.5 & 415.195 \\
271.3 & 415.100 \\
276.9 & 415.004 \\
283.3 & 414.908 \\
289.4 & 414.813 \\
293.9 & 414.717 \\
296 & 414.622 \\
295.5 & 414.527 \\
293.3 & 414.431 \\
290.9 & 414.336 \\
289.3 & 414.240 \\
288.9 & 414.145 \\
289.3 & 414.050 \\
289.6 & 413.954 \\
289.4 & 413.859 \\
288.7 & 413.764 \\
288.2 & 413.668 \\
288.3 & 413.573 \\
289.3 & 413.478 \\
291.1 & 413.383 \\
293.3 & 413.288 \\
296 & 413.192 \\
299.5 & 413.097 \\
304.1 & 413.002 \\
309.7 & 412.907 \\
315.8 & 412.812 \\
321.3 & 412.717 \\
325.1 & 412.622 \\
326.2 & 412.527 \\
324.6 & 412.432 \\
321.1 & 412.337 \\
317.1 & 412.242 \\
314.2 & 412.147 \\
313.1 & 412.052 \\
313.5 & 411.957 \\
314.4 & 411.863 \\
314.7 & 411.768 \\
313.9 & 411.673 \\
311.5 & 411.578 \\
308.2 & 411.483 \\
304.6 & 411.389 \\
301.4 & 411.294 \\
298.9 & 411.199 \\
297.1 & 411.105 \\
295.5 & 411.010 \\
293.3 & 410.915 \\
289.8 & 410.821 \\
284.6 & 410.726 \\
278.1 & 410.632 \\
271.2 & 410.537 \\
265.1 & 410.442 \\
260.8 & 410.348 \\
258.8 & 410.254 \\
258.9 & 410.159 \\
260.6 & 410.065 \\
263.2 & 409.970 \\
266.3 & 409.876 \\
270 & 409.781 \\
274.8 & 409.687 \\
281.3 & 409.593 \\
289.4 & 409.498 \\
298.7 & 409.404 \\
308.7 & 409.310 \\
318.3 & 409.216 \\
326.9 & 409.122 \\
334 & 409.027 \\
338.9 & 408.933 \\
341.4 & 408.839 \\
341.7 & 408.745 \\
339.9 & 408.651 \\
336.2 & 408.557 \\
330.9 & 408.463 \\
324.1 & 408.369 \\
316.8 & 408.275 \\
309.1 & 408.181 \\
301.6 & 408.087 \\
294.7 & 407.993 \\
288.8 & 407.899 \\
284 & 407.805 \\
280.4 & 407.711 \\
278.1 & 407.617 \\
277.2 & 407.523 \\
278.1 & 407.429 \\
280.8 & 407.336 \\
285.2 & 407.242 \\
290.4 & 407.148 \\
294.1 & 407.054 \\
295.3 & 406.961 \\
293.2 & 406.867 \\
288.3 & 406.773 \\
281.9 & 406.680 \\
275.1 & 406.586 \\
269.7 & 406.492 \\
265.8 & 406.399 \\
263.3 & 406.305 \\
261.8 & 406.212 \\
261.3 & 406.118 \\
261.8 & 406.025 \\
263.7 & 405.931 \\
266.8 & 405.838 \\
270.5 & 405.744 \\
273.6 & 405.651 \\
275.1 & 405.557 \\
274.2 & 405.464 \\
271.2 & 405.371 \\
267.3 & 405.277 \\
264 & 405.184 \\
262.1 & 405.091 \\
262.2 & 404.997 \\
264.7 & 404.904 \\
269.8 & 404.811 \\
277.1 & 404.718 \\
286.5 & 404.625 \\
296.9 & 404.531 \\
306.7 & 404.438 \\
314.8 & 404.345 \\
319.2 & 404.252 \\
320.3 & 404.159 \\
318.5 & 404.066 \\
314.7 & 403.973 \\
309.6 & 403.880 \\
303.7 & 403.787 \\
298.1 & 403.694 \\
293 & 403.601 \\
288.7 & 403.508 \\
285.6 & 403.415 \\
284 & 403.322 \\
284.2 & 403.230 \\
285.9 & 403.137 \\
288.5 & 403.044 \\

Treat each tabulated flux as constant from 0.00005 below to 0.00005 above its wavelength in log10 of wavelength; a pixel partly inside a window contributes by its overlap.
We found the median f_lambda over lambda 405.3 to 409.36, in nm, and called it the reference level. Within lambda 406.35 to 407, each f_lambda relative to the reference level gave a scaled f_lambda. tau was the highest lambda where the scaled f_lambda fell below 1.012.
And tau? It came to 406.773 nm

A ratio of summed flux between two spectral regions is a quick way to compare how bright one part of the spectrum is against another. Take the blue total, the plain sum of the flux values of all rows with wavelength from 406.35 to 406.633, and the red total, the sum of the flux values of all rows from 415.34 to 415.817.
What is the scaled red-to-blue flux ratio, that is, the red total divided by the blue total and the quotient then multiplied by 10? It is 17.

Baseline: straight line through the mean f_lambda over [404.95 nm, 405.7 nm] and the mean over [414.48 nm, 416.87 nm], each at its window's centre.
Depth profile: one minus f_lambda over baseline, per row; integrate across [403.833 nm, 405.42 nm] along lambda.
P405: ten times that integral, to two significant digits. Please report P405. -1.3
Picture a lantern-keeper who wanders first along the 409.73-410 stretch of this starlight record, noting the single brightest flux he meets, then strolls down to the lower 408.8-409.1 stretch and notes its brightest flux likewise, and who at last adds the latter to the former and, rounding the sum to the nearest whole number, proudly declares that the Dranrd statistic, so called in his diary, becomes 611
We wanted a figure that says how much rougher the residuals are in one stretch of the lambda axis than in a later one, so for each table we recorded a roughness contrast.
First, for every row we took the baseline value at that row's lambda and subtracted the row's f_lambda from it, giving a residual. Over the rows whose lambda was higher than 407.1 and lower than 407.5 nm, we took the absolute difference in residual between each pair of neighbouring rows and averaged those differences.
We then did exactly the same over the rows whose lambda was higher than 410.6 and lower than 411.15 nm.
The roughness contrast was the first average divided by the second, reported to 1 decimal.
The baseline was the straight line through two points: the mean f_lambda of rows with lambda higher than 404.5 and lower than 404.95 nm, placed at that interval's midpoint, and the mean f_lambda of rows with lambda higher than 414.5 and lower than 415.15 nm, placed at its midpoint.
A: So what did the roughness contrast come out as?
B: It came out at 1.1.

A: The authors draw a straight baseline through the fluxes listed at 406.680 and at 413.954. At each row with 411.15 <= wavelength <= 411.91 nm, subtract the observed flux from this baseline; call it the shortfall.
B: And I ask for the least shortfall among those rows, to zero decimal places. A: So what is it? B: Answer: -27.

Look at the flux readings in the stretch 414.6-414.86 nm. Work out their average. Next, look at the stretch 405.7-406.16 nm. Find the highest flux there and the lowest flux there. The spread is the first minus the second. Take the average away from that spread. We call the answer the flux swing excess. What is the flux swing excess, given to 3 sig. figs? -284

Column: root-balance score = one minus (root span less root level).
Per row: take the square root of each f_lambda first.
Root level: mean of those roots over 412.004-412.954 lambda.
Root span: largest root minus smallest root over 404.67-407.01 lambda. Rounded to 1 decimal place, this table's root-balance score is 17.8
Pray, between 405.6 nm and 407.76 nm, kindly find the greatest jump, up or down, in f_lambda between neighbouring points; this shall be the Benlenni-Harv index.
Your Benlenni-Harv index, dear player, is 6.8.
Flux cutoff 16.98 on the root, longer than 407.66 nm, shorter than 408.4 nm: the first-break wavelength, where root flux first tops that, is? 407.899 nm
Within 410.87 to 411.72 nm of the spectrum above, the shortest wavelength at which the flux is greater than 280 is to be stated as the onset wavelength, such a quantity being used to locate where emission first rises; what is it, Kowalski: 410.915 nm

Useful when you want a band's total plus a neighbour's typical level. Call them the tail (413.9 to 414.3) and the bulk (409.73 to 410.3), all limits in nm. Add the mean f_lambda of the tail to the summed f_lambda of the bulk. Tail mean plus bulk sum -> 1867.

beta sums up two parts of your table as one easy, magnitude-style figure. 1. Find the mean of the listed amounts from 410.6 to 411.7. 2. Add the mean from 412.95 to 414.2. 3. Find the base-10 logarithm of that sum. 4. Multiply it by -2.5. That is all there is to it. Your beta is -6.93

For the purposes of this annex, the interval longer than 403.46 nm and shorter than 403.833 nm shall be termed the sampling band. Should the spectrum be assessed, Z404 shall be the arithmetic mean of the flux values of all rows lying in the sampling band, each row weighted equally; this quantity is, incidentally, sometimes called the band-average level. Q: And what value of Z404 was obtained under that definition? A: 296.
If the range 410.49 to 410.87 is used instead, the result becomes 281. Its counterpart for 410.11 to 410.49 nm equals 261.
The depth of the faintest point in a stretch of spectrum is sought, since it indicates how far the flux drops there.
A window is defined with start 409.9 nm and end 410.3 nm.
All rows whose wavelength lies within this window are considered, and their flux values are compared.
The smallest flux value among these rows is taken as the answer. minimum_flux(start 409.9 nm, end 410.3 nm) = 258.8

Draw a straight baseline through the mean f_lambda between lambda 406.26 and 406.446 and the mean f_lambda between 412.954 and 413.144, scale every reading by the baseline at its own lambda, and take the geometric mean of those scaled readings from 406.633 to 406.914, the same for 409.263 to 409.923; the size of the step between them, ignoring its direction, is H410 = 0.074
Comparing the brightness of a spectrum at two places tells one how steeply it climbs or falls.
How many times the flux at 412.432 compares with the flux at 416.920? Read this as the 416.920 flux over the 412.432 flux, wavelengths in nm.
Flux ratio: 0.89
